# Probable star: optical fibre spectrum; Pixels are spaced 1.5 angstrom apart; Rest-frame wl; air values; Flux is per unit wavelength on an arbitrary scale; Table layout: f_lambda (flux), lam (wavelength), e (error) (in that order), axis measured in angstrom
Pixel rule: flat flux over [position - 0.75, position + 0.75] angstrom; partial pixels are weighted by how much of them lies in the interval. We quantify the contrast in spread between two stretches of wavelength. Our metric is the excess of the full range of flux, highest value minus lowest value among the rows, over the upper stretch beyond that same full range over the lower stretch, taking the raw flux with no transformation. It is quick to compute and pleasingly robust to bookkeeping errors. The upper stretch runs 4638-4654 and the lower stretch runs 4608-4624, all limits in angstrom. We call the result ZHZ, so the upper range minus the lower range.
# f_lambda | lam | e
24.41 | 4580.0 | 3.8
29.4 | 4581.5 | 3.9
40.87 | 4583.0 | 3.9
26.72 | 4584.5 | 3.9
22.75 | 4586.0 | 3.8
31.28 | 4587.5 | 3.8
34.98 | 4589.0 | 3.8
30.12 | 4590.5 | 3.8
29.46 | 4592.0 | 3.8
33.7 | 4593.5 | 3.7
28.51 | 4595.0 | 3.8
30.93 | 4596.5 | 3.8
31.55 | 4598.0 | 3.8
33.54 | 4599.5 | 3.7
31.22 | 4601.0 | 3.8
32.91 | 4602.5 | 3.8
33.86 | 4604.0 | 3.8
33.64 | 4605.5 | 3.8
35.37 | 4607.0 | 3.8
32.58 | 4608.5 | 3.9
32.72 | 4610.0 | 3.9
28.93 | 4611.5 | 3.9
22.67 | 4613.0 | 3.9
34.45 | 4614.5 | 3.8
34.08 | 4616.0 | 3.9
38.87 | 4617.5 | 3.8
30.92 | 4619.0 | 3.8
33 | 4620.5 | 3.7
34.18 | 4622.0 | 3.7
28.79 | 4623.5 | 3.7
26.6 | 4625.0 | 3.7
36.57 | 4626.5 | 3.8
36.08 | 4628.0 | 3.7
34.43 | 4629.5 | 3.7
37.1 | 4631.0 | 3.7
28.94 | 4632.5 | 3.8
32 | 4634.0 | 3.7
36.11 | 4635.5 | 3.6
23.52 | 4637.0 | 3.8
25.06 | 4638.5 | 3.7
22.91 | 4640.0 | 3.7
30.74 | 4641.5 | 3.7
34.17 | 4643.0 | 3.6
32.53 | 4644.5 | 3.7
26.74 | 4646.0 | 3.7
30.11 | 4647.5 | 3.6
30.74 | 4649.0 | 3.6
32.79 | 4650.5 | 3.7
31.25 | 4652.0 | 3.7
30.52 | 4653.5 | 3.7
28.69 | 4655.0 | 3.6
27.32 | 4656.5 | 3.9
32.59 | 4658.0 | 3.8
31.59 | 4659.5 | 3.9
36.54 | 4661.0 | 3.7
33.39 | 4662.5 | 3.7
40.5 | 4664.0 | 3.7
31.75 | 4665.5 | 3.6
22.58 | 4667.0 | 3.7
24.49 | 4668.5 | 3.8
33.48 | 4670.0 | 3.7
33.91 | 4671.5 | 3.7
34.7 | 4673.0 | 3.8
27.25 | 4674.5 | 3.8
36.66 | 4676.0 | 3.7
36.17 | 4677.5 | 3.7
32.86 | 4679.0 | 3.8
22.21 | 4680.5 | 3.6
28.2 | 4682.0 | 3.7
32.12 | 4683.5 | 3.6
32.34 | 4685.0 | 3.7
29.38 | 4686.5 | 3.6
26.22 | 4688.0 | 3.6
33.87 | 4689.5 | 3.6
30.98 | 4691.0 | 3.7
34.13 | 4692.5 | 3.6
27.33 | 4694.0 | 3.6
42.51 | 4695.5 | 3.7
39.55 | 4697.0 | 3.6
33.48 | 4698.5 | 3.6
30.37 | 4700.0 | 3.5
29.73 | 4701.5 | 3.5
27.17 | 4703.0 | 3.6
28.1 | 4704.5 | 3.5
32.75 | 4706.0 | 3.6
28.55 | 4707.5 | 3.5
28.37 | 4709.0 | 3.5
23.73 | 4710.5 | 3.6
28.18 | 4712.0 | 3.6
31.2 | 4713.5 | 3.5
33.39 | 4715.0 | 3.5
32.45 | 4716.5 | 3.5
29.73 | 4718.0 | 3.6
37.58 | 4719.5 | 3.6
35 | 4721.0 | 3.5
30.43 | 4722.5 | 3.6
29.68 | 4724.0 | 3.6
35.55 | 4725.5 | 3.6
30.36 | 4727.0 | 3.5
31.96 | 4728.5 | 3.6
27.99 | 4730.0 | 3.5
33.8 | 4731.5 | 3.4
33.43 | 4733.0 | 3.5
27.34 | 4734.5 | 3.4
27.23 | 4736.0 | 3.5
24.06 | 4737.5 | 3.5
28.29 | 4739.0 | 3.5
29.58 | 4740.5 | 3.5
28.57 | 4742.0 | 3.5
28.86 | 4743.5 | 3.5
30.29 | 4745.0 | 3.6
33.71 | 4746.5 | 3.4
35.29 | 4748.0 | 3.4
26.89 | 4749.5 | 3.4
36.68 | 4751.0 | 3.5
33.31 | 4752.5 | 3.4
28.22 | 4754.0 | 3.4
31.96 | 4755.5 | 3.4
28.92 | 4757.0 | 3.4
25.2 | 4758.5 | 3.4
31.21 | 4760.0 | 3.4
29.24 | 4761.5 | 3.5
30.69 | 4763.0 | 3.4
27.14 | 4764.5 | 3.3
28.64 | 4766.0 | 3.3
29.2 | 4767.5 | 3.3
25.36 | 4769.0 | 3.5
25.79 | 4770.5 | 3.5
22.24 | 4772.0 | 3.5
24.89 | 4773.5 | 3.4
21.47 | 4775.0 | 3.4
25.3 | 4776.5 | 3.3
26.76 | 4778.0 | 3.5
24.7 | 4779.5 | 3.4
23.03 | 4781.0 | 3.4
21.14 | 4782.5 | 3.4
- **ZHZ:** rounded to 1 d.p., -4.9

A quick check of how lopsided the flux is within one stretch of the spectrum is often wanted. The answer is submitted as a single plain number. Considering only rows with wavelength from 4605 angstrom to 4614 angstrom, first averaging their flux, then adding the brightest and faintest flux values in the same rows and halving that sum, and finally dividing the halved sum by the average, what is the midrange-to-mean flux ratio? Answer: 0.94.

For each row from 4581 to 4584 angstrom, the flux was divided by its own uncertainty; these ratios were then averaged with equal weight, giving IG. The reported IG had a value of 9.0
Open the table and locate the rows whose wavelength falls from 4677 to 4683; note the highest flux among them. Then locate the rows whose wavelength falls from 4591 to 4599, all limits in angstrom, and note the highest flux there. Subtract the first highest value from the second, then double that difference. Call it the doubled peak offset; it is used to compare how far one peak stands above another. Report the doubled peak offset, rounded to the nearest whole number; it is -5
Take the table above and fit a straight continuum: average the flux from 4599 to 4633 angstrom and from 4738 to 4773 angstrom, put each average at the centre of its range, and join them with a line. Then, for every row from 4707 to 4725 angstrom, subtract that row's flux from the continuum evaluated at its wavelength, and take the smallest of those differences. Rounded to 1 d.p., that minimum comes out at -7.4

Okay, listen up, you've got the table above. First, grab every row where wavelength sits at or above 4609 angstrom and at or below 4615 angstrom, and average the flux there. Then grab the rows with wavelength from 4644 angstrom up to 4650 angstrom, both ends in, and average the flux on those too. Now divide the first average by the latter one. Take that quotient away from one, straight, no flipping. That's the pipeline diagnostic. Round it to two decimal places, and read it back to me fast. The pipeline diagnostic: 0.01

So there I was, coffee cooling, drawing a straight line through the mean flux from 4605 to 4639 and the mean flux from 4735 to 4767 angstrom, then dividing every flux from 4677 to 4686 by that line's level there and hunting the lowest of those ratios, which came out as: 0.72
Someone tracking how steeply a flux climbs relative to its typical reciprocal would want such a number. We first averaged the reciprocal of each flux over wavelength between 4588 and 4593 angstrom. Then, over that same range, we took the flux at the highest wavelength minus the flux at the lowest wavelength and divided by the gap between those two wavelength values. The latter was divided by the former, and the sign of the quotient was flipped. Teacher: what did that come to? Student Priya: 58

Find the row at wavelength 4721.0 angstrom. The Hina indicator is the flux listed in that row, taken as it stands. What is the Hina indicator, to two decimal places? 35.00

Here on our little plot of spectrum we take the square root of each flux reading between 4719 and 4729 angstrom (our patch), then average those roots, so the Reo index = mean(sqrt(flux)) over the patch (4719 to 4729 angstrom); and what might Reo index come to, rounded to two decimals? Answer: 5.73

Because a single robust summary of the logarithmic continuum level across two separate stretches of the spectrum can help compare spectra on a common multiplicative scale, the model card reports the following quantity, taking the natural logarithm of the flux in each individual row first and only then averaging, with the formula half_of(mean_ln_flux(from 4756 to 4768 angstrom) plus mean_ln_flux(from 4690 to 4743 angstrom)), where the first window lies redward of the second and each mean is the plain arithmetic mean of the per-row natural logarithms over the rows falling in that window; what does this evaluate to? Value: 3.39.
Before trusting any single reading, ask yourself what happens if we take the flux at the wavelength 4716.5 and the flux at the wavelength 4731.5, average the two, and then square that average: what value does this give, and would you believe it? 1097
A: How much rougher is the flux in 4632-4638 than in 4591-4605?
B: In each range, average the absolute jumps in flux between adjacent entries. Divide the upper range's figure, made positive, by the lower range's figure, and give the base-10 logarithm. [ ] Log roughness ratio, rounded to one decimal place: 0.4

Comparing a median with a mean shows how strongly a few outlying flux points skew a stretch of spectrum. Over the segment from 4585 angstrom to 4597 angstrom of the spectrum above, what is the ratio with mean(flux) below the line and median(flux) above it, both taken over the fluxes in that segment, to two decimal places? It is 1.01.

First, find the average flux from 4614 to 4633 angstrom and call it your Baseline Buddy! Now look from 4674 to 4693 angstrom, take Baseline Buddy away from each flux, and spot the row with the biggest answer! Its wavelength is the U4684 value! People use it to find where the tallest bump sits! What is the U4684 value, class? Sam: 4676.0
